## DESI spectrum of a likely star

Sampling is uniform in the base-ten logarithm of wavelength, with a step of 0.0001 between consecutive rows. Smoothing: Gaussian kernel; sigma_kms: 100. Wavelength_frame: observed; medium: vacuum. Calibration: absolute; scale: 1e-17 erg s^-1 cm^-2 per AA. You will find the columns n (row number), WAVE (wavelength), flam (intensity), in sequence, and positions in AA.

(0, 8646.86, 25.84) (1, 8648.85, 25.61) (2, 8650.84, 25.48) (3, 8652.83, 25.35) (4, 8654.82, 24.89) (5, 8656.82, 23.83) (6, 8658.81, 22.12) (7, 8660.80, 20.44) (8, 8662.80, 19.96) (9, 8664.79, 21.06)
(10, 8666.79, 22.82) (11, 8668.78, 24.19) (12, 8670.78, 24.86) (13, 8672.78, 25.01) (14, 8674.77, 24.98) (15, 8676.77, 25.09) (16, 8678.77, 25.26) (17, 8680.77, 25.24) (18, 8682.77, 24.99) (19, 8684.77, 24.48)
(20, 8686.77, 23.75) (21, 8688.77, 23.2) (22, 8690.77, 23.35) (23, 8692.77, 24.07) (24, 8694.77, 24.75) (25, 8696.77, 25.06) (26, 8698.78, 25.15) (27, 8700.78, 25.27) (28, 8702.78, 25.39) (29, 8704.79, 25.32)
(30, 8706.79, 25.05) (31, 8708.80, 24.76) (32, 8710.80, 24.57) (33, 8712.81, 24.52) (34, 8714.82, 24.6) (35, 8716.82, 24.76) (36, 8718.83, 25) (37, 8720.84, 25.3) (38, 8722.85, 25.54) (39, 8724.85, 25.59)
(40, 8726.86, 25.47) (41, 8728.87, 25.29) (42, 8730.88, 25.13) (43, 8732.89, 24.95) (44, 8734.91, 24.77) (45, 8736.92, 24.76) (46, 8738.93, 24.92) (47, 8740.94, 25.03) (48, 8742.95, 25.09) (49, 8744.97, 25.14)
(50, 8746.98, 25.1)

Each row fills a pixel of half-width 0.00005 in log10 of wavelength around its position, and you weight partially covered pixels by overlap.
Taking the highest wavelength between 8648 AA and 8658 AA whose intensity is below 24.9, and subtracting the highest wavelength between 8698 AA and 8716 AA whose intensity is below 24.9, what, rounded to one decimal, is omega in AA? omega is -58.0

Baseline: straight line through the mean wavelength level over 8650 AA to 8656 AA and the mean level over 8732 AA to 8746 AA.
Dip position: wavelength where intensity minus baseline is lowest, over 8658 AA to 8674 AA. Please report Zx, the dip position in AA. 8662.80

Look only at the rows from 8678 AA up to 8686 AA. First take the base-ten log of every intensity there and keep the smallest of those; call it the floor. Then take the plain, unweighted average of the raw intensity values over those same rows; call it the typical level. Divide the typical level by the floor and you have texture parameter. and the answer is 18.0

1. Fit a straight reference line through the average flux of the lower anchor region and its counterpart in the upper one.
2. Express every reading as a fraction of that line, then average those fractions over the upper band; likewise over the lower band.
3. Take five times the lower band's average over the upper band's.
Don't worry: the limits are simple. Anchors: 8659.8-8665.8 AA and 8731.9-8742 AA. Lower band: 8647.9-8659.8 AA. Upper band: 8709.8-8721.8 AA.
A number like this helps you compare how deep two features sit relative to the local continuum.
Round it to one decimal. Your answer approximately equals 5.9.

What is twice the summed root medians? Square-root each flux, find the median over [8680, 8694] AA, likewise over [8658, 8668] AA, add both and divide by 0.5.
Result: 18.99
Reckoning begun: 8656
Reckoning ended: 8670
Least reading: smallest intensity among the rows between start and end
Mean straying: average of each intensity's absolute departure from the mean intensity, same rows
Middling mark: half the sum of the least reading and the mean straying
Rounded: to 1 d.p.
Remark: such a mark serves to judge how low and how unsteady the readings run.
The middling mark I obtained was 10.7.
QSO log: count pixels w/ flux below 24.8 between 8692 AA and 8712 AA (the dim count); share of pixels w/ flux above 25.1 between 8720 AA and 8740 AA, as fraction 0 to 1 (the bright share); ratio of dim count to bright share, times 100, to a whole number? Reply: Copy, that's 667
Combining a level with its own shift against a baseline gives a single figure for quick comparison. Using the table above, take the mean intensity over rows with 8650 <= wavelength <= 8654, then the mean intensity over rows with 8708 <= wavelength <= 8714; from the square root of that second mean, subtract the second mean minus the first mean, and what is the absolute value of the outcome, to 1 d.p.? 5.8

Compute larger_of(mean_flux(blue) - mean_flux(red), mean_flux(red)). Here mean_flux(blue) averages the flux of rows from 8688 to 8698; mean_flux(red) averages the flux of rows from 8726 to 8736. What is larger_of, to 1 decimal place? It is 25.1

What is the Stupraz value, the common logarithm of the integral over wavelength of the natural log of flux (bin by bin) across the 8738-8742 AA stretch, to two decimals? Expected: 1.11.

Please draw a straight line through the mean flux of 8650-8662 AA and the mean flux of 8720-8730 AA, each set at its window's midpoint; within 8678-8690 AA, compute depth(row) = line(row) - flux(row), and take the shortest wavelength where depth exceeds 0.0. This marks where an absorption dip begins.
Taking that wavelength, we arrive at 8686.77 AA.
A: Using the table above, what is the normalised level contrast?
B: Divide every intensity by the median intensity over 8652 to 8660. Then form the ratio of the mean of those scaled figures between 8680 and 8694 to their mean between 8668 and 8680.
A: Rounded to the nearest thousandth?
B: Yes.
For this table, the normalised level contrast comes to 0.970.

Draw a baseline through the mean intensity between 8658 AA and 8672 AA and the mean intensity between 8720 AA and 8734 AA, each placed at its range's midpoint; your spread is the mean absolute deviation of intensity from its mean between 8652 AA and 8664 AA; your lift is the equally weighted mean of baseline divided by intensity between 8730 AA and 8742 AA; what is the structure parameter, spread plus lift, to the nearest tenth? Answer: 3.0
